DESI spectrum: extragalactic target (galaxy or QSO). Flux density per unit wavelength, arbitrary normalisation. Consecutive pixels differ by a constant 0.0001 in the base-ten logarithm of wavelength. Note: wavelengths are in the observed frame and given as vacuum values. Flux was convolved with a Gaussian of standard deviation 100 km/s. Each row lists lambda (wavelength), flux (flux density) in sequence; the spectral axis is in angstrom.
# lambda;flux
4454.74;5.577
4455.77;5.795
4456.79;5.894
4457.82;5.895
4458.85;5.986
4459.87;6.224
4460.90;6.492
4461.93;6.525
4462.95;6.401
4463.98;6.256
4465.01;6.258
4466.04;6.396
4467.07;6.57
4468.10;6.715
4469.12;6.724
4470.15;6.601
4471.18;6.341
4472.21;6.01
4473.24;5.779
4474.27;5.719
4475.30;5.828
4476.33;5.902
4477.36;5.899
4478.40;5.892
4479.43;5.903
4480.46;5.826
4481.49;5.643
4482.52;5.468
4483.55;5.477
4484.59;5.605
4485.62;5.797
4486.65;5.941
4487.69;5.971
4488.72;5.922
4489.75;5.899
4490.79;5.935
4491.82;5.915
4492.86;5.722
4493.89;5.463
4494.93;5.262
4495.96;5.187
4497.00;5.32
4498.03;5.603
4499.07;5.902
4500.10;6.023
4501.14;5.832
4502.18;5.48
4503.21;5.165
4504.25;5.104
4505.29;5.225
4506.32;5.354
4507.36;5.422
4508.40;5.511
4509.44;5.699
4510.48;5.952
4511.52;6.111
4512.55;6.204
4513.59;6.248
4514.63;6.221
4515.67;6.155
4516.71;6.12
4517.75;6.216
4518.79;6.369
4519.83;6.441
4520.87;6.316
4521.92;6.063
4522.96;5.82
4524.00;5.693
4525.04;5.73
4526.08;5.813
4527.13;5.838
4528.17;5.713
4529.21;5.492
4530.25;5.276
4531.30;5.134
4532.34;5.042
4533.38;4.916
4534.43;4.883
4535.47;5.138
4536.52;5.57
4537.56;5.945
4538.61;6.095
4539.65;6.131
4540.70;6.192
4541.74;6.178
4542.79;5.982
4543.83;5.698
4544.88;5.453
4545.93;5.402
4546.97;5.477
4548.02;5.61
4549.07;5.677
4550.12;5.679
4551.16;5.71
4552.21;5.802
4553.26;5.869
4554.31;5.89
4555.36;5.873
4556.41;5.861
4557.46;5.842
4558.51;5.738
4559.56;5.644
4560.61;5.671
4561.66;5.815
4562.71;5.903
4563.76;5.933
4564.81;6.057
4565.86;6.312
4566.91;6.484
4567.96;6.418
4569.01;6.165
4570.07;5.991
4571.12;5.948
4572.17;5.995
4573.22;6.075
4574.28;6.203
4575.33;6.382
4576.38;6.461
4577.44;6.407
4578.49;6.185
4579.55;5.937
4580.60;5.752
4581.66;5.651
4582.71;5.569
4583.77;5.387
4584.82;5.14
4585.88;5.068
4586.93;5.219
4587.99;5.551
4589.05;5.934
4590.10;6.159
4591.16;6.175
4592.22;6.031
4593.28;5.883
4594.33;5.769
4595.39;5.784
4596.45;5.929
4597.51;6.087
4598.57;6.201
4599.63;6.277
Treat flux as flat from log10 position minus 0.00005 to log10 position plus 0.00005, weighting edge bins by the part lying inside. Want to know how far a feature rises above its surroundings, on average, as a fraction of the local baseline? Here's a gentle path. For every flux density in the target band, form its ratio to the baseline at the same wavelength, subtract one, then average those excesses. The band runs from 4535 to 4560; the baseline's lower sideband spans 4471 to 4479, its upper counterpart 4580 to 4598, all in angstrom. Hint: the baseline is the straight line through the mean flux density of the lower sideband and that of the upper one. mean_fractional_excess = 0.00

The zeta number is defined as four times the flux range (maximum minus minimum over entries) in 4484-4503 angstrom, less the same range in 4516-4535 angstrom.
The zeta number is 1.8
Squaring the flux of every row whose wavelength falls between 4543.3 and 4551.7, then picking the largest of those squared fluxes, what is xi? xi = 32.6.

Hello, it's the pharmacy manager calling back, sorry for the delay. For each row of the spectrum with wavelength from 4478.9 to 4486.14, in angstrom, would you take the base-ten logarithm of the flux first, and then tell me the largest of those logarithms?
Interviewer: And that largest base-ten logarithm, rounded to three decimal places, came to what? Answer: 0.771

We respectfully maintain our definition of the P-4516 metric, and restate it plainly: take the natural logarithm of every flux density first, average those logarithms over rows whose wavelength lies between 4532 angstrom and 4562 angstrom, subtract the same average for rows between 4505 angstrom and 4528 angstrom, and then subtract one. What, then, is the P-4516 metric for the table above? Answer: -1.04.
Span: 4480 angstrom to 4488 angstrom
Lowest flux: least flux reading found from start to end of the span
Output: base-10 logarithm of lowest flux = 0.74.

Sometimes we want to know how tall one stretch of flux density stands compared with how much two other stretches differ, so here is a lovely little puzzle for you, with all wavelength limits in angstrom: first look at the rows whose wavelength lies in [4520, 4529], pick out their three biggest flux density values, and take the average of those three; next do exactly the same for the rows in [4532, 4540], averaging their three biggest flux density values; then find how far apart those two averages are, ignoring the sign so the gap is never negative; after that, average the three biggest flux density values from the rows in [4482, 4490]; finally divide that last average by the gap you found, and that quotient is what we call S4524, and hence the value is 388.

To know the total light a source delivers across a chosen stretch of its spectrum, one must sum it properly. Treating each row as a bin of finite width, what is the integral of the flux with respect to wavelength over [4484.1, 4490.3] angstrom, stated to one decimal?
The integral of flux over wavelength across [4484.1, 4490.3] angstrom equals 36.3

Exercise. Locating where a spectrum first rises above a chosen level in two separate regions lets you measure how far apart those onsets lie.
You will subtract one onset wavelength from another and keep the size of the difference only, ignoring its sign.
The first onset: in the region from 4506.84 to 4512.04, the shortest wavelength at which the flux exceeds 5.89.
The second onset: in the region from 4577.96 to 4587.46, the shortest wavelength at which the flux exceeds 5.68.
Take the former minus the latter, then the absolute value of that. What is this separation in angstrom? 68.0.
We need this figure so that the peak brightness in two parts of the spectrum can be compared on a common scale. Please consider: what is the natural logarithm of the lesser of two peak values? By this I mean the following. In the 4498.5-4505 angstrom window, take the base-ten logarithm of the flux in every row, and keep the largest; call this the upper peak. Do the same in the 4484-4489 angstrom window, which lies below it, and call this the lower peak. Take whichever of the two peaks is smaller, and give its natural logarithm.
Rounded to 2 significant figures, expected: -0.25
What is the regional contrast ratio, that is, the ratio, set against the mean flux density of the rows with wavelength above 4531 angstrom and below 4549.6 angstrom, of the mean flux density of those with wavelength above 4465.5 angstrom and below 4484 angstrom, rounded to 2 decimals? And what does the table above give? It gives 1.08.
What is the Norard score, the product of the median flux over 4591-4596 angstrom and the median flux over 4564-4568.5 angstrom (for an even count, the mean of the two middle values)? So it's 37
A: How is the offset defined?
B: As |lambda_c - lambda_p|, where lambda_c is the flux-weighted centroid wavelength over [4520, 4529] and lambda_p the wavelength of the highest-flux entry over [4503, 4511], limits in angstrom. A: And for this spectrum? 14.0 angstrom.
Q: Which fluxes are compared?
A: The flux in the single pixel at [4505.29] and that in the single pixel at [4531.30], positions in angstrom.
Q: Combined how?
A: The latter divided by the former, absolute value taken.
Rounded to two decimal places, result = 0.98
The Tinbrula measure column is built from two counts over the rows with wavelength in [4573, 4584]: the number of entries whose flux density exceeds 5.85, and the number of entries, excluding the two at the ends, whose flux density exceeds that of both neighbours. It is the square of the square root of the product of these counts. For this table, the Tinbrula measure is 7.0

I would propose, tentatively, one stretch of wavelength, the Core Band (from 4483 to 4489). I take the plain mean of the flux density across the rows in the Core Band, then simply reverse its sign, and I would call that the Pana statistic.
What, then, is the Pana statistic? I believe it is -5.8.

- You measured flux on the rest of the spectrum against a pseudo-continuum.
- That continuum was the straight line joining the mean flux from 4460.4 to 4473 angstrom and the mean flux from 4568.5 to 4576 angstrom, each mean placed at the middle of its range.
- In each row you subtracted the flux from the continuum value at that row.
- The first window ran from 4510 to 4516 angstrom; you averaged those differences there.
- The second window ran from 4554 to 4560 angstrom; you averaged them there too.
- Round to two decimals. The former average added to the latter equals 0.49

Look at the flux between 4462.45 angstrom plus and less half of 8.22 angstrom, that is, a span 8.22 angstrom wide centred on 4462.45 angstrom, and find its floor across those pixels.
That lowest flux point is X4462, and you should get 5.986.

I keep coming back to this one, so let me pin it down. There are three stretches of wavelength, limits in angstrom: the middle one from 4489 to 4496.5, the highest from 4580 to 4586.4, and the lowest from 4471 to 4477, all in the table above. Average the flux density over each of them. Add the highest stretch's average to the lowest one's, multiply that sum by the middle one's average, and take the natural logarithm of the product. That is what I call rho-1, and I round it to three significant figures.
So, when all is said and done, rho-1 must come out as 4.16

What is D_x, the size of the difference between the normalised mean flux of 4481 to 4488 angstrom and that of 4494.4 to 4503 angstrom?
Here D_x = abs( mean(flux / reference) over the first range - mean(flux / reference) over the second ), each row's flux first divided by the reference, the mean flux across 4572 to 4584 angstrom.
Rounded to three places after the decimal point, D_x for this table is 0.021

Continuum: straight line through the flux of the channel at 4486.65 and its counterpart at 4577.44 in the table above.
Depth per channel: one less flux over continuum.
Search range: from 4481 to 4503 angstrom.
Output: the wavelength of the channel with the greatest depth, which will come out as 4495.96 angstrom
